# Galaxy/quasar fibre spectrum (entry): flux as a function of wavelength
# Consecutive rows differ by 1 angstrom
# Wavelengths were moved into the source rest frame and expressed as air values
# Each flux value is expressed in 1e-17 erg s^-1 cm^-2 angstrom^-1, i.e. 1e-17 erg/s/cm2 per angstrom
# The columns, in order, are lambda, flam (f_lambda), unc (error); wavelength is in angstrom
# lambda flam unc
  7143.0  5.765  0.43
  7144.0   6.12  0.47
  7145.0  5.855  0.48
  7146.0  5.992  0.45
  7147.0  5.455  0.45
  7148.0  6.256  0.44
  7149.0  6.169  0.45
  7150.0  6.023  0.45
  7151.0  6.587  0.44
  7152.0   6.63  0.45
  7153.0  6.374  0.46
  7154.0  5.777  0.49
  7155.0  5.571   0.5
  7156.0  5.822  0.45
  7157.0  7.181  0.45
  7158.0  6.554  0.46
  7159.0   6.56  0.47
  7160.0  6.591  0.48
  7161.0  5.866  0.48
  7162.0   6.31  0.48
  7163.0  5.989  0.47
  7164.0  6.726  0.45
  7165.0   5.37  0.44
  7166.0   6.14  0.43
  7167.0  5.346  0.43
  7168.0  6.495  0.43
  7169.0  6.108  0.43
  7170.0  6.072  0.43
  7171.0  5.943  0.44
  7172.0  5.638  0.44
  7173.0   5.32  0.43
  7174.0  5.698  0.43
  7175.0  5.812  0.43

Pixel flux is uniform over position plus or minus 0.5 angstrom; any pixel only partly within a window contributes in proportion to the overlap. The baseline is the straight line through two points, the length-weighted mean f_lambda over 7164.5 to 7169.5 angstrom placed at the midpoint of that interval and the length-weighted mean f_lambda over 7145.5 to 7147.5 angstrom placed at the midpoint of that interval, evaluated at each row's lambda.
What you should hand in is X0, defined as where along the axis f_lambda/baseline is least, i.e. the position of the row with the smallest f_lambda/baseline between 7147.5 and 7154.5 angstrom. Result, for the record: 7154.0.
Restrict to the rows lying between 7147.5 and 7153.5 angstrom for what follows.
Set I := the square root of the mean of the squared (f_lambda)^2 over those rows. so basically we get 40.3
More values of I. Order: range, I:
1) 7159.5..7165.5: 38.3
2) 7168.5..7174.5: 33.8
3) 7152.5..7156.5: 34.9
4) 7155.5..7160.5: 43.3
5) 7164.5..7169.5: 35.3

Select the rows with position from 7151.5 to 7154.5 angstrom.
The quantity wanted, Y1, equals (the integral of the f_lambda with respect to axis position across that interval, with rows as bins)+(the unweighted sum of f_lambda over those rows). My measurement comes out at 38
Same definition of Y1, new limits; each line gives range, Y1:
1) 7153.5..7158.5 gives 62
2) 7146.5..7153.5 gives 87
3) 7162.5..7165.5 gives 36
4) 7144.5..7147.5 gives 35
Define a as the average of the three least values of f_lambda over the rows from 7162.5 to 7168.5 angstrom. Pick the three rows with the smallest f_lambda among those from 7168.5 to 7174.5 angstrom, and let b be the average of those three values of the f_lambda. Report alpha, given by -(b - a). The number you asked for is 0.02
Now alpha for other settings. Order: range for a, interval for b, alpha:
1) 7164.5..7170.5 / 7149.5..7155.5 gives -0.19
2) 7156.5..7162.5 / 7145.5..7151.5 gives 0.42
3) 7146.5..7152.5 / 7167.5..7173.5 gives 0.25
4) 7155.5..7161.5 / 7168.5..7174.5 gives 0.53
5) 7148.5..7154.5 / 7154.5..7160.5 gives 0.01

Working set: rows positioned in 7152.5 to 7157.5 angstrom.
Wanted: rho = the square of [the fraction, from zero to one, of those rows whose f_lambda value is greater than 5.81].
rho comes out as 0.4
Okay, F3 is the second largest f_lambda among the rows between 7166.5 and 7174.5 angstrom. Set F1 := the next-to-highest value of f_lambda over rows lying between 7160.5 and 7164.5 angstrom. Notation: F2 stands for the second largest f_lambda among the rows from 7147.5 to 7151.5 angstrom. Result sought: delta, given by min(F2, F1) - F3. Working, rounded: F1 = 6.31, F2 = 6.256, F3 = 6.108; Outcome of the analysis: 0.15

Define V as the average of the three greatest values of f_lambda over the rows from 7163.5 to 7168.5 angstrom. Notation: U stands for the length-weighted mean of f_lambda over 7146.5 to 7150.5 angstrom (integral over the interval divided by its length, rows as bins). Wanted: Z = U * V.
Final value 38.6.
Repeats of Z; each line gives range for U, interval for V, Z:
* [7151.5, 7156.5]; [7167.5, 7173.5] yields 37.6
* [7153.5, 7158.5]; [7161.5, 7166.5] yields 39.5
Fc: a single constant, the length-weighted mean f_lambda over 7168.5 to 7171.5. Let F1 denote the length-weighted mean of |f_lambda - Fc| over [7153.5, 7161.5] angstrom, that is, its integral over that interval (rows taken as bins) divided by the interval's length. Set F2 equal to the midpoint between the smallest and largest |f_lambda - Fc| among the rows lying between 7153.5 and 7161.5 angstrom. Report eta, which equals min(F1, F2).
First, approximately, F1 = 0.48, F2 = 0.66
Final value 0.48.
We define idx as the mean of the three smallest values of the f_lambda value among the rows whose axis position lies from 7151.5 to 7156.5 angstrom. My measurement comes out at 5.72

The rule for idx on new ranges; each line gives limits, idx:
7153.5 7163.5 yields 5.72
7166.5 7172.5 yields 5.64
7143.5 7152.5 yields 5.77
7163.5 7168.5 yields 5.62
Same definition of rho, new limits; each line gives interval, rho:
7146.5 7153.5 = 0.7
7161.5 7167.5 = 0.4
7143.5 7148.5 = 0.6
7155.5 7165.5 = 0.8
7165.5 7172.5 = 0.5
